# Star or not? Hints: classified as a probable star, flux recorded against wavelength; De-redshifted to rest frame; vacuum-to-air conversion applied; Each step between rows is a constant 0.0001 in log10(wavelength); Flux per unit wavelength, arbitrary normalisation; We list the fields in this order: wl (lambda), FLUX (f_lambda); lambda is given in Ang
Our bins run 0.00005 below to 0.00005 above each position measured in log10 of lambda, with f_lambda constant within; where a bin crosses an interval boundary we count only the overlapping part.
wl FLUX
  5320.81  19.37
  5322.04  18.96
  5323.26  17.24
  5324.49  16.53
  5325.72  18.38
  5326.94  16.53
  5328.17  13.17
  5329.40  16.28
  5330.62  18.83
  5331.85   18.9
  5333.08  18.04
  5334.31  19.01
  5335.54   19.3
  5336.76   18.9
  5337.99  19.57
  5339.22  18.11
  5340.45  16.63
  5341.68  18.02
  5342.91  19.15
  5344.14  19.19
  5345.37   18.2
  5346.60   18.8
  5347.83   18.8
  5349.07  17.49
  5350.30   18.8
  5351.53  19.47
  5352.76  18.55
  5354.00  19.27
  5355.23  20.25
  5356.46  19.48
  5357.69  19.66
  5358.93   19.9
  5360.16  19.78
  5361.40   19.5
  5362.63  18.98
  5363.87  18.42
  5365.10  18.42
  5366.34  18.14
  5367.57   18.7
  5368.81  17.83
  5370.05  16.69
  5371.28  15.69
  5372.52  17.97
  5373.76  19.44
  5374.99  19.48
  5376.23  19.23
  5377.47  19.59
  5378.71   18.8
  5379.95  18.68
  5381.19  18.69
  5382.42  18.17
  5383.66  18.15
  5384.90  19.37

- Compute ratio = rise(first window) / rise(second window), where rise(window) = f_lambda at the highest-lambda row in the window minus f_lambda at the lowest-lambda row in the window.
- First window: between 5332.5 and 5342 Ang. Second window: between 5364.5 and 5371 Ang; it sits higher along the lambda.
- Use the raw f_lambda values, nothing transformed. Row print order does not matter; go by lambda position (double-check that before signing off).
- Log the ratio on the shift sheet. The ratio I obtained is 0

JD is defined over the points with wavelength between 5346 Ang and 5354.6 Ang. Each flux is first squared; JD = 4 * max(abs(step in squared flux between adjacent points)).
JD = 190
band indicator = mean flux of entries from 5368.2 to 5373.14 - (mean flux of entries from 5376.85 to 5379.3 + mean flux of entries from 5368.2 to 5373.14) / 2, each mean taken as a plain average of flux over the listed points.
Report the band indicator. -1.1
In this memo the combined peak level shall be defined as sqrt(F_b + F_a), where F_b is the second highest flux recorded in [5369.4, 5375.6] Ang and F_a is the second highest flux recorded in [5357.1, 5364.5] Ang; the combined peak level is 6.26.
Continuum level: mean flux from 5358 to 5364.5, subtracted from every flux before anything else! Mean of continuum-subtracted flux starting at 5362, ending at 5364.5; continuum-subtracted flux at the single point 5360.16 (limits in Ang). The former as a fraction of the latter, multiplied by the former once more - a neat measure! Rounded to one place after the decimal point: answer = 0.8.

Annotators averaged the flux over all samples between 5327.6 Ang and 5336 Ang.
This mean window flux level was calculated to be 17.6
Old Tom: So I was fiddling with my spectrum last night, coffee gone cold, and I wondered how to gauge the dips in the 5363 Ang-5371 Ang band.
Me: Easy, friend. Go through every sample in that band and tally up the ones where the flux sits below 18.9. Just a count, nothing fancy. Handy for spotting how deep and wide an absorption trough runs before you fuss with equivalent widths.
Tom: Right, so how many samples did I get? 6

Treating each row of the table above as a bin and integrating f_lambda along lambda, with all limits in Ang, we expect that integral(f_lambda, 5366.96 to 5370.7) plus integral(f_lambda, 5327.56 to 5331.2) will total 125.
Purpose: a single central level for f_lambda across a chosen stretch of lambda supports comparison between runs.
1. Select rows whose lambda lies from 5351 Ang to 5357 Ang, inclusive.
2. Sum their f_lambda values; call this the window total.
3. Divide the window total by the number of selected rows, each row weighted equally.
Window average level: 19.4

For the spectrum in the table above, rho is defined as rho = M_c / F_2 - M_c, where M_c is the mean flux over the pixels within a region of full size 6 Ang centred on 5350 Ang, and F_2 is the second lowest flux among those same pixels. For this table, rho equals -17.6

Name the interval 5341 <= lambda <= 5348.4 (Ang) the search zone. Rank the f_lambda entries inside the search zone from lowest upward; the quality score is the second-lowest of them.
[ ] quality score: 18.2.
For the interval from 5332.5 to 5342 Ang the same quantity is 18.02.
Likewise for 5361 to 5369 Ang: 18.14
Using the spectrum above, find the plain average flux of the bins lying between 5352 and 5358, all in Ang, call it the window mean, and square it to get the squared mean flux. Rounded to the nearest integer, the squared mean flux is 378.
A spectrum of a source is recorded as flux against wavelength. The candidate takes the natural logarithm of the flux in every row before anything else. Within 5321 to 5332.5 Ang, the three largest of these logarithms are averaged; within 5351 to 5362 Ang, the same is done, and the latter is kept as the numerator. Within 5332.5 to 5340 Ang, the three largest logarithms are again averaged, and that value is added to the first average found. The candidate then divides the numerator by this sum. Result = 0.508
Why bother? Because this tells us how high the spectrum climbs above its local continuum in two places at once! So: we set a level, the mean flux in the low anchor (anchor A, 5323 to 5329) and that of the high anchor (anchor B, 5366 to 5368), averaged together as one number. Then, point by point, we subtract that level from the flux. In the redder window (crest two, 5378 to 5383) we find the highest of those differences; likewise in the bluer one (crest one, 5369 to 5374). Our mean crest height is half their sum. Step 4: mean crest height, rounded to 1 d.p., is 1.7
